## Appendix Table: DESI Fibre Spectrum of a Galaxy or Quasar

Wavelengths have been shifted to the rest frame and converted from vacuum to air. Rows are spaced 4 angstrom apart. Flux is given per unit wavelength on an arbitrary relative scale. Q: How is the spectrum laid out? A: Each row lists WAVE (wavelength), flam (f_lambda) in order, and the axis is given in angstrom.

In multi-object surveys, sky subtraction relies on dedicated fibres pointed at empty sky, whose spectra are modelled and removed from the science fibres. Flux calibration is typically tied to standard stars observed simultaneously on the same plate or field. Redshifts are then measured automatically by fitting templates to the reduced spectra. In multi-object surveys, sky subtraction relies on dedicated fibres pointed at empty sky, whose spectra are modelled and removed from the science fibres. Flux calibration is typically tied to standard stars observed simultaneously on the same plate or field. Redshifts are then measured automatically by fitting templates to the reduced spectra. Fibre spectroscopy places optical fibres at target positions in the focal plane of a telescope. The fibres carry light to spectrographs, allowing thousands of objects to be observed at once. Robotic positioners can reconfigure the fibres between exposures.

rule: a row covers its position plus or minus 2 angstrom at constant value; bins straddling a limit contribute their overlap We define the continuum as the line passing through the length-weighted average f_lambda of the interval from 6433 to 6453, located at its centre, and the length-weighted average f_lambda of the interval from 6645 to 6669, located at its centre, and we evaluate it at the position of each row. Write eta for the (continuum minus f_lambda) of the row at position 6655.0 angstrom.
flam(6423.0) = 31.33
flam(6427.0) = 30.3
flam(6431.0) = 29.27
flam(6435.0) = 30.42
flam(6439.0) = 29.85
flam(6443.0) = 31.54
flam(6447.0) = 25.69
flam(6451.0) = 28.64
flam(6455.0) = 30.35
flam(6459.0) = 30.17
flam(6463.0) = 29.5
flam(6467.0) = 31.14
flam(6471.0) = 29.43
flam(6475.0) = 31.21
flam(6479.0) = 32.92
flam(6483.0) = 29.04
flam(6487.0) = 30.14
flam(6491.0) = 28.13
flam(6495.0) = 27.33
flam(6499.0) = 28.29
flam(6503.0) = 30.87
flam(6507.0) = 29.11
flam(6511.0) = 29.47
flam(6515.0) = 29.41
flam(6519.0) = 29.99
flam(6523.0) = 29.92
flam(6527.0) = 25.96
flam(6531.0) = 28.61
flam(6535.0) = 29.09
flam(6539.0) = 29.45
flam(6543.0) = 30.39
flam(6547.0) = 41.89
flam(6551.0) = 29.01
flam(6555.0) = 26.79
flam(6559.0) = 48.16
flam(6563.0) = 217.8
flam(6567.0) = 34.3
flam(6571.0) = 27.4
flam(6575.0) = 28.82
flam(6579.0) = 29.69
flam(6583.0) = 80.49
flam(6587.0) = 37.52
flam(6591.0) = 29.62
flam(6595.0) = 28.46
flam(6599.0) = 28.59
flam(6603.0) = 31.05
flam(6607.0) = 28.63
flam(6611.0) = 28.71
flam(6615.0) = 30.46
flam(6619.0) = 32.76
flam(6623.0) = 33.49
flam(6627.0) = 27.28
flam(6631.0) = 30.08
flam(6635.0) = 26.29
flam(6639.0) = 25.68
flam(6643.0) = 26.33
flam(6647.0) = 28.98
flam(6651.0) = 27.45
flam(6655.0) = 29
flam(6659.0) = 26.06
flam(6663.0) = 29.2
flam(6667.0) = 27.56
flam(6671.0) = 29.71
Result -0.9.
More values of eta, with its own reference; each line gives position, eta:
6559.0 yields -19.6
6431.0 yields 0.0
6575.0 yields -0.3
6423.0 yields -2.0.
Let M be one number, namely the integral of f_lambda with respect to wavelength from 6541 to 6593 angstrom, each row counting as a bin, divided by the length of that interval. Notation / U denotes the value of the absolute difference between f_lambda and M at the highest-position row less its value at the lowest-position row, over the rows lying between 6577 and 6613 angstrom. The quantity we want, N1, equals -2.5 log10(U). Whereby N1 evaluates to 0.0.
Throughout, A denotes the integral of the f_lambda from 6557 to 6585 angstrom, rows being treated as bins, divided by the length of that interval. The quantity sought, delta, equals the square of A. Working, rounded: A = 67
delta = 4444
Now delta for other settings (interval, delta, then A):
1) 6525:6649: 1453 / 38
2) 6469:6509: 879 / 30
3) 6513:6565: 2105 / 46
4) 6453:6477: 918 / 30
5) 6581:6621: 1269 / 36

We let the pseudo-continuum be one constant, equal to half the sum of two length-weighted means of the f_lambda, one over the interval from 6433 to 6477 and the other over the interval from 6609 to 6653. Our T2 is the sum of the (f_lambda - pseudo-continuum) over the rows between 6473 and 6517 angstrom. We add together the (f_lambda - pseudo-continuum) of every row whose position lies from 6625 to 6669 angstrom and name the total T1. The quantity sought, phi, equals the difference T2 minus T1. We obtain 22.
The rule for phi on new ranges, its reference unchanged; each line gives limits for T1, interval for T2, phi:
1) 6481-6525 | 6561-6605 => 252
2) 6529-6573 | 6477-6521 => -218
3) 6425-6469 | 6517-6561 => 22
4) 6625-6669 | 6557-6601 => 287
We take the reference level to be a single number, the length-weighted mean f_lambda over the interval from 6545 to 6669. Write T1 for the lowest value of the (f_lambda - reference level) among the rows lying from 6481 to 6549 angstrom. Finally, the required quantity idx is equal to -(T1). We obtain 12.0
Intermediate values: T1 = -12.0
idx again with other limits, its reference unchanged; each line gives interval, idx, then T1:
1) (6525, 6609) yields 12.0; -12.0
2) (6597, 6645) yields 12.3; -12.3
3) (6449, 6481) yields 9.3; -9.3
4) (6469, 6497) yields 10.7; -10.7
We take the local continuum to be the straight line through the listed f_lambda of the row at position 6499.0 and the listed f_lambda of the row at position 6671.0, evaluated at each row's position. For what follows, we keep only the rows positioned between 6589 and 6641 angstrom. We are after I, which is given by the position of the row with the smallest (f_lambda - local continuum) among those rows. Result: 6639.0 angstrom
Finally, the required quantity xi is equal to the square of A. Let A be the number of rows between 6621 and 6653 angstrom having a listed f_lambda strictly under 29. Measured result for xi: 36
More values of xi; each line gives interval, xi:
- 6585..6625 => 16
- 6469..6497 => 4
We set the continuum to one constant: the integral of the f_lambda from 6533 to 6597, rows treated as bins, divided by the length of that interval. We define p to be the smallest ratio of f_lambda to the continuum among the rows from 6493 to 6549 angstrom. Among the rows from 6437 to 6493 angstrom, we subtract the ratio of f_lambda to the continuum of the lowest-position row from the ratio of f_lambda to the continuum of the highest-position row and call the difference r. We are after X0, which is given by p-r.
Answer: 0.59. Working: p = 0.555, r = -0.04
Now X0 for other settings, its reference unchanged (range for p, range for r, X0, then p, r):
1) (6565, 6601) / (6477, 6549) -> 0.39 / 0.585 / 0.19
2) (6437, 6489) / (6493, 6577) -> 0.52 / 0.549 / 0.03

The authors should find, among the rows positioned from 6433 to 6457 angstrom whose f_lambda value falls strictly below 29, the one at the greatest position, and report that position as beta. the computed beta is 6451.0 angstrom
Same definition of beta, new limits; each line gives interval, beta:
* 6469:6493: 6491.0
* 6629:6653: 6651.0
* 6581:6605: 6599.0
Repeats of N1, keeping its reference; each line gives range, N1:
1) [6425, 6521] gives 1.3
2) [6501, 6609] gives -0.9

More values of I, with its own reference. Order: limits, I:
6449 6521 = 6495.0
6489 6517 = 6495.0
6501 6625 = 6527.0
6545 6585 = 6555.0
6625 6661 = 6639.0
